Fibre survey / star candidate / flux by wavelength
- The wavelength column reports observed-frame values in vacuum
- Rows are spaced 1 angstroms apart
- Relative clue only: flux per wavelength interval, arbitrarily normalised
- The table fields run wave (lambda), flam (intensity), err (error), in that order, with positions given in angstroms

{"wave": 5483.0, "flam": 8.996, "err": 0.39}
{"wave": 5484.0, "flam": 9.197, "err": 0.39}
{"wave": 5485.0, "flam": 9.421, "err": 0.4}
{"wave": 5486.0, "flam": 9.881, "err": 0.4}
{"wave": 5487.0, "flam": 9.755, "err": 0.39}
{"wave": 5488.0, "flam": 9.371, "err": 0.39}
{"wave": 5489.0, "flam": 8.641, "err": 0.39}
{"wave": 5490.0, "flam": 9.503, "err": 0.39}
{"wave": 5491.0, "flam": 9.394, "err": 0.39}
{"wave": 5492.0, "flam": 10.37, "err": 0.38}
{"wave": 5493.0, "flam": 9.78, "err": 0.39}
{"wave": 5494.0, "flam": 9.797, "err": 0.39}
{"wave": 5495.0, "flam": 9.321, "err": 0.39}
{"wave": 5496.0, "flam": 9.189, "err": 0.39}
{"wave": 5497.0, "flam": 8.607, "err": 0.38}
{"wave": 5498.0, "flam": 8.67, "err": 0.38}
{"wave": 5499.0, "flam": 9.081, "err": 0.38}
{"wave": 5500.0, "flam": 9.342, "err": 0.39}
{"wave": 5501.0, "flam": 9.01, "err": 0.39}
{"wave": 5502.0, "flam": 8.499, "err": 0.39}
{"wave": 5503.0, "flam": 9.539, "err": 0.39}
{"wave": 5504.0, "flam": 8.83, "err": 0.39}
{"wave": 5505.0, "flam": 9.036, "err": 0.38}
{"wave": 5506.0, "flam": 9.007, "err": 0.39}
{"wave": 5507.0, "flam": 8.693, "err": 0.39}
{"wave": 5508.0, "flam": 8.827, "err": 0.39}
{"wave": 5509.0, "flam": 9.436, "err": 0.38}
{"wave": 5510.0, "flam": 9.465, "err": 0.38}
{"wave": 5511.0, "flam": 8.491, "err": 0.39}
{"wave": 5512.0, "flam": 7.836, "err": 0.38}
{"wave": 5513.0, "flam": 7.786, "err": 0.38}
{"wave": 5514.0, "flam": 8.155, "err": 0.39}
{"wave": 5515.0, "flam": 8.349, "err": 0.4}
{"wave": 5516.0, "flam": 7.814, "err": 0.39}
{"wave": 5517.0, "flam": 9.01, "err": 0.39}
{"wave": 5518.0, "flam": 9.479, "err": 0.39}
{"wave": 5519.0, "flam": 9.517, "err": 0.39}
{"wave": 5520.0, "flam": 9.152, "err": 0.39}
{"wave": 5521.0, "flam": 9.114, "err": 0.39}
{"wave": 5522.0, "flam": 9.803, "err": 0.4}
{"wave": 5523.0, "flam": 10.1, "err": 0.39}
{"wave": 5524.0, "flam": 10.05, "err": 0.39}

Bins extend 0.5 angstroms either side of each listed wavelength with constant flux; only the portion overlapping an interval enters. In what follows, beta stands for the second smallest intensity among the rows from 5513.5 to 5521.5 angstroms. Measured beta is 8.155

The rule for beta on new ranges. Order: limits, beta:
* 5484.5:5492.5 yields 9.371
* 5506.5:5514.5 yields 7.836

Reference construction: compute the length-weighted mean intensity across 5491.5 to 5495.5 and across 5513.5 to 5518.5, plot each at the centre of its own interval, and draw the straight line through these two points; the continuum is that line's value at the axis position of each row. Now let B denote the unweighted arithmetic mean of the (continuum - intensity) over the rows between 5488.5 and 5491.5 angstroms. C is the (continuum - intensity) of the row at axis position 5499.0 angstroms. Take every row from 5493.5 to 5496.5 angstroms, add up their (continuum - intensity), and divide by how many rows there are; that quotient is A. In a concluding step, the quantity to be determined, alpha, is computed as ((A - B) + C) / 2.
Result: -0.05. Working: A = 0.30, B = 0.83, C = 0.43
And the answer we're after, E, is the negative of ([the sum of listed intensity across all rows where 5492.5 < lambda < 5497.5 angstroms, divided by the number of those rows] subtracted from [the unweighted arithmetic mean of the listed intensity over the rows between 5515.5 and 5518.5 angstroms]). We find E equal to 0.6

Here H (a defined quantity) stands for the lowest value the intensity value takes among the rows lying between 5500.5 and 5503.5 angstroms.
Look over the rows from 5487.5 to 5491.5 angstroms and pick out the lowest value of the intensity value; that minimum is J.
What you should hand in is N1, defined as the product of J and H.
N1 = 73.4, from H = 8.499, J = 8.641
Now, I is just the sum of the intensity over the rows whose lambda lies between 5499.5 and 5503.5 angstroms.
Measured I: 36.4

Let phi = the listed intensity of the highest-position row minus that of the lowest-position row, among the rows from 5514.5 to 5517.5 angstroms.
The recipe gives 0.7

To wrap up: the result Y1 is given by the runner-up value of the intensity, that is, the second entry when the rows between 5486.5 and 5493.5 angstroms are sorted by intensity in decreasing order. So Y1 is 9.78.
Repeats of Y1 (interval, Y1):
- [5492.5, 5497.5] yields 9.78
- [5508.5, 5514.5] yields 9.436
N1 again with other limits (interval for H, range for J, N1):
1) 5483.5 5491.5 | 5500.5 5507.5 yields 73.4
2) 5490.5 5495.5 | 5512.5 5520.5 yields 72.6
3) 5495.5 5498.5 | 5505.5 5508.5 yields 74.8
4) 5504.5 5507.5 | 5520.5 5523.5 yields 79.2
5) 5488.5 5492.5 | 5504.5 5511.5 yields 73.4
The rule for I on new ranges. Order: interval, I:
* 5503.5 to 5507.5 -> 35.6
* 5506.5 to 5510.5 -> 36.4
